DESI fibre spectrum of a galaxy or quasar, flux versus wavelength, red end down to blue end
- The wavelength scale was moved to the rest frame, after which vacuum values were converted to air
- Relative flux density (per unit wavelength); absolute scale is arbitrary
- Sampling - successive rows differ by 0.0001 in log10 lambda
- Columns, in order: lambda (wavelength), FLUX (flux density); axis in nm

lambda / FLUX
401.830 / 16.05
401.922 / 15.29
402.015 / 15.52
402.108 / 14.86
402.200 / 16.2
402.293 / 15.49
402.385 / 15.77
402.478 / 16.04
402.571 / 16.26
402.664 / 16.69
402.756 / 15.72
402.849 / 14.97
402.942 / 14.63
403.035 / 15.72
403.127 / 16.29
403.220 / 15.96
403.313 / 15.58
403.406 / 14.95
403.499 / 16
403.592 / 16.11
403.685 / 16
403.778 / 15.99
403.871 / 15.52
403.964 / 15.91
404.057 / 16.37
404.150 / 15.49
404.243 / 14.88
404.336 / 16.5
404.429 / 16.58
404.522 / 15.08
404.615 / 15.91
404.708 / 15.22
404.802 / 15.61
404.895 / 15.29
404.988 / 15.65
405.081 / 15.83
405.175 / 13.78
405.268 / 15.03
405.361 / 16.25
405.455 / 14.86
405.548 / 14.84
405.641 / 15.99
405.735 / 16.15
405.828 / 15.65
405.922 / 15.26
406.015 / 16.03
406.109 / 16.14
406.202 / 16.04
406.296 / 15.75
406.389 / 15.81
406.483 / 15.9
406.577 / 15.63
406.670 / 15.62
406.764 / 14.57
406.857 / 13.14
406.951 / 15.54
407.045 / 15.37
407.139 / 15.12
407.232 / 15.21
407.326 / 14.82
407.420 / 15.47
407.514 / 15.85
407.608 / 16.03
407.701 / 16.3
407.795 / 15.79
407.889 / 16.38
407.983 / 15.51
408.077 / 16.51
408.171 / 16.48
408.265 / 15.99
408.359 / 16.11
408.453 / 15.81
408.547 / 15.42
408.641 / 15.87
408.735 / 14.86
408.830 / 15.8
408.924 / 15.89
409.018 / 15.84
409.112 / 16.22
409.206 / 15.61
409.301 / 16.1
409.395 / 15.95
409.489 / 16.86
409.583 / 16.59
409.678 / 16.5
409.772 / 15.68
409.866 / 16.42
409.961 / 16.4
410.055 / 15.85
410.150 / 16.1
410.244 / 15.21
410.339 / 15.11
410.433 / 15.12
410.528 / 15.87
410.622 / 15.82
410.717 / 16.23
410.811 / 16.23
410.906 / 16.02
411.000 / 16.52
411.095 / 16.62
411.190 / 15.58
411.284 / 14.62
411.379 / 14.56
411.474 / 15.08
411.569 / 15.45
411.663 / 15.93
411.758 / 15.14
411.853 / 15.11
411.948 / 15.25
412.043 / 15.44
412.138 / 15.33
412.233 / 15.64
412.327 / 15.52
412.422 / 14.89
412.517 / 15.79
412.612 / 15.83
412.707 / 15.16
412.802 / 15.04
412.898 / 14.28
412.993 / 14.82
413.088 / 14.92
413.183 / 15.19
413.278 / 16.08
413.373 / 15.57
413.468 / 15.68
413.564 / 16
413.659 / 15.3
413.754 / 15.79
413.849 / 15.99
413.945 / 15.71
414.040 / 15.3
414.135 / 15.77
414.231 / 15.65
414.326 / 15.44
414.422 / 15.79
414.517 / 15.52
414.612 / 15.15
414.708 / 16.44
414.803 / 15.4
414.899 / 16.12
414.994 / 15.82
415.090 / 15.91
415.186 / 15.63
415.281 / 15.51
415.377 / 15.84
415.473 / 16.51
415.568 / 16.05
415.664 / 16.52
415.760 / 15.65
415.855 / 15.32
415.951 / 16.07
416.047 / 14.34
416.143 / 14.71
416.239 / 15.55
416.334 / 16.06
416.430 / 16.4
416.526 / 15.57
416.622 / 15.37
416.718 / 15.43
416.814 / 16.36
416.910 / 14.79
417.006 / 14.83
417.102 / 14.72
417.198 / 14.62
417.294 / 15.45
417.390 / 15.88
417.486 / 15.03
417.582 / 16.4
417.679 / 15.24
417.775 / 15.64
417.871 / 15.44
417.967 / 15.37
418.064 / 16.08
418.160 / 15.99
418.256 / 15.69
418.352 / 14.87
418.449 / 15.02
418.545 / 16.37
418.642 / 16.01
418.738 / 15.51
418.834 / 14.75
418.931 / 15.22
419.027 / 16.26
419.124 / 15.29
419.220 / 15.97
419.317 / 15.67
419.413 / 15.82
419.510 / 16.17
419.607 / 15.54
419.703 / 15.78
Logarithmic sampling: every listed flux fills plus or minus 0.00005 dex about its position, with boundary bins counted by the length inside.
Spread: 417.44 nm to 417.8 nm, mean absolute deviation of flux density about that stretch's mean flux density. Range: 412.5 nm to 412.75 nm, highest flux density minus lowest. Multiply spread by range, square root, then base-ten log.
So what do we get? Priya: -0.26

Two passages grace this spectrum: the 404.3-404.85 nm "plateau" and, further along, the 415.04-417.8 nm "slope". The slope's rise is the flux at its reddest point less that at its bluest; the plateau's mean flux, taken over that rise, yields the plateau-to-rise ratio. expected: -59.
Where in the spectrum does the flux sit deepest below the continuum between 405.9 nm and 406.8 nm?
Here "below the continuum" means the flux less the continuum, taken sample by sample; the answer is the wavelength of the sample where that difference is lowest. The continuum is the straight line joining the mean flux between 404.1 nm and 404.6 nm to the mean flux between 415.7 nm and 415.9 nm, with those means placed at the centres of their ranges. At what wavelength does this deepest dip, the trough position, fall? 406.764 nm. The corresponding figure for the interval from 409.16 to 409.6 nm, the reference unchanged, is 409.206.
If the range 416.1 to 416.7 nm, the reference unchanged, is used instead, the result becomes 416.143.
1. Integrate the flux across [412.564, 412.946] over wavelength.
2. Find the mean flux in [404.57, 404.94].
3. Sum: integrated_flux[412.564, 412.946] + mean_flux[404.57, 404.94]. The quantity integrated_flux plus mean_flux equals 21.24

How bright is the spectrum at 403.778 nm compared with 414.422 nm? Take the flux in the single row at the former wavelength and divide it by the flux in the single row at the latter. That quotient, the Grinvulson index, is 1.01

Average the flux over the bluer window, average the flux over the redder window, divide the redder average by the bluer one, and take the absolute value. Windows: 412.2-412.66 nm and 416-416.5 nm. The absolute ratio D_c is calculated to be 0.992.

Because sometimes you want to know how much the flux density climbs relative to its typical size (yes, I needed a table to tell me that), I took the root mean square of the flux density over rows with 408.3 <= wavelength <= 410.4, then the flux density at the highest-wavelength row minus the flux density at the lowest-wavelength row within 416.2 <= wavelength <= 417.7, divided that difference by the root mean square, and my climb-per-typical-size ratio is -0.02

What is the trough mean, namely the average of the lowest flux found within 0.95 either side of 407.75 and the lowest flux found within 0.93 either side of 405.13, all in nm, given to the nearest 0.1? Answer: 13.5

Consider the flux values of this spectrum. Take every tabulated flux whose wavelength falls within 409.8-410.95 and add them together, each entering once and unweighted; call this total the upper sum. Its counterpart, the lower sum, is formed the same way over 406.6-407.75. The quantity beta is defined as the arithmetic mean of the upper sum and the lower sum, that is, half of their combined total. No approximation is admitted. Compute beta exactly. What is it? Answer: 187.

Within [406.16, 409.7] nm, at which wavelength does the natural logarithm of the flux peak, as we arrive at 409.489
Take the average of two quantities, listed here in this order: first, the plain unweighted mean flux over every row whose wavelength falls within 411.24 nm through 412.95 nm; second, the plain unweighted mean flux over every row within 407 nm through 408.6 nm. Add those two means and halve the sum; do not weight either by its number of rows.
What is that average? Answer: 15.5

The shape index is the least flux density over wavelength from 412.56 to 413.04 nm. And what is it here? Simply 14.28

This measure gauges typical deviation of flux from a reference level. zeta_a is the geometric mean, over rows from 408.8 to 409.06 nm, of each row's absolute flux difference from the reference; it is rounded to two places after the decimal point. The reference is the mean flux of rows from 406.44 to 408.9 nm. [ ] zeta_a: 0.26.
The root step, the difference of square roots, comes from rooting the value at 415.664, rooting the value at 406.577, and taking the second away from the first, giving 0.11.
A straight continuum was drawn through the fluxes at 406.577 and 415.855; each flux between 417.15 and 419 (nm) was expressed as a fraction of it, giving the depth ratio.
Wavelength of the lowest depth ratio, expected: 417.198 nm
